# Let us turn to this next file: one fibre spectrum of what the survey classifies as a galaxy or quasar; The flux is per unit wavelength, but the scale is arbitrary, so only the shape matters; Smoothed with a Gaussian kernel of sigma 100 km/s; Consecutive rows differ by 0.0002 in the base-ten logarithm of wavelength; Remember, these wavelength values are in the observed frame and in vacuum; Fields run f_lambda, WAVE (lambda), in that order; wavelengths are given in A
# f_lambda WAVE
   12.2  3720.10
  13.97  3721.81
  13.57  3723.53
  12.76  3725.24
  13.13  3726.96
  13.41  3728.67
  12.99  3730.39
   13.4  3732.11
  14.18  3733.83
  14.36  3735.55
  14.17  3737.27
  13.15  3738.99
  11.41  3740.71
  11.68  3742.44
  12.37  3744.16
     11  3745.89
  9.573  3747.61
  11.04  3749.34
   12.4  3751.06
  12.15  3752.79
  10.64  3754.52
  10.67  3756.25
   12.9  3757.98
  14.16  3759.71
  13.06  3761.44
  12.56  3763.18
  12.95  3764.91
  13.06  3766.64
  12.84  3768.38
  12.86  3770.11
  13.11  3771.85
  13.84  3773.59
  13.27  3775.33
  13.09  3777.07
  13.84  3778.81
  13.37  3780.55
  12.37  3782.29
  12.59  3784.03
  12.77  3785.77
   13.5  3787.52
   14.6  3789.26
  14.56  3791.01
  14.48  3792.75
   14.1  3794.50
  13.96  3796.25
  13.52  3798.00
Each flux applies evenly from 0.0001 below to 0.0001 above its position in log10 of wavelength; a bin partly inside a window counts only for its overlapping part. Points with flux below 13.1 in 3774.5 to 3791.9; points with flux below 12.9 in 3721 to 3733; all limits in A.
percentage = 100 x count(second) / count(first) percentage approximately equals 25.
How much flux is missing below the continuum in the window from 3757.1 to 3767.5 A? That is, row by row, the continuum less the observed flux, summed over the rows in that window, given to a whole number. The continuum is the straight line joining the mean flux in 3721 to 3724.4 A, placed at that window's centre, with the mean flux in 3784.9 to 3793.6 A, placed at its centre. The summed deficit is 5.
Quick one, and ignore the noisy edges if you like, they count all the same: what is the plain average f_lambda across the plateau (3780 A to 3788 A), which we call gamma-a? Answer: 12.9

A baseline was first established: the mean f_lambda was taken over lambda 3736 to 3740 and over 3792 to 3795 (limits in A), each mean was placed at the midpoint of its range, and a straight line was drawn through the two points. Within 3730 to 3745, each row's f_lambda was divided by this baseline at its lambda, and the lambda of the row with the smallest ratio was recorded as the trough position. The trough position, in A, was 3740.71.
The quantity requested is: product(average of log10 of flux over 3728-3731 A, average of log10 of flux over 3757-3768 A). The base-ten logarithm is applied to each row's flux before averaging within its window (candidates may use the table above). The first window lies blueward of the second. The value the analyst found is 1.25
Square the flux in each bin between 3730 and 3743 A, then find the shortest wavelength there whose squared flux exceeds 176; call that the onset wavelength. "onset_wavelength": 3732.11 A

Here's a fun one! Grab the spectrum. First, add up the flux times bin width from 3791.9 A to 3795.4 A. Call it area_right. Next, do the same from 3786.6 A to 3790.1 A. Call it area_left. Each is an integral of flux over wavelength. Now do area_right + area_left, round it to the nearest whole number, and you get 99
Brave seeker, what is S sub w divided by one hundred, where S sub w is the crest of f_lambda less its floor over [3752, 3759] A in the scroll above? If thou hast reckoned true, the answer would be 0.023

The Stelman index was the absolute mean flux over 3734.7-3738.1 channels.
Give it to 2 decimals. 14.27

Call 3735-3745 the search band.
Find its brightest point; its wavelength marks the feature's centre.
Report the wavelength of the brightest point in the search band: 3735.55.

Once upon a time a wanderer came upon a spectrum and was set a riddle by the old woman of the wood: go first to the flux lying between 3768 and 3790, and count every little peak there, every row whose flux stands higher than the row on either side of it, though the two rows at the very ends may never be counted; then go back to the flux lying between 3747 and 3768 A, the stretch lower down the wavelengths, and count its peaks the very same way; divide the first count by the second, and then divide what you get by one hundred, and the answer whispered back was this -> 0.010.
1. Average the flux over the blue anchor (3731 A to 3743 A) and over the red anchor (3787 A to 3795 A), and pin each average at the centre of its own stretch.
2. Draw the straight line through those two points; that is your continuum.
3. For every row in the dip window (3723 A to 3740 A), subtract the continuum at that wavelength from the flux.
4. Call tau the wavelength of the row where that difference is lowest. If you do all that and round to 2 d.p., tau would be 3725.24 A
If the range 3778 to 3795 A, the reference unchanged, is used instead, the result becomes 3782.29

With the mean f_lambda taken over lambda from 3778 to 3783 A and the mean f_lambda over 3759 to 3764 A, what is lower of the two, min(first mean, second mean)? 13.2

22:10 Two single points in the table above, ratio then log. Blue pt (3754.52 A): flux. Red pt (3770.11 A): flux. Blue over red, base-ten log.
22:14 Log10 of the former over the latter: -0.082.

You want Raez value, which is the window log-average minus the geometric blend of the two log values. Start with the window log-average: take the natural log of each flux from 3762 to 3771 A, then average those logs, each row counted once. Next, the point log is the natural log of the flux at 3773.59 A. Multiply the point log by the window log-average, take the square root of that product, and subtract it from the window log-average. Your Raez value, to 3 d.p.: -0.037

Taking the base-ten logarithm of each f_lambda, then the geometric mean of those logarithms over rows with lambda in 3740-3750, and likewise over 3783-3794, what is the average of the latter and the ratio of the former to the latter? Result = 1.03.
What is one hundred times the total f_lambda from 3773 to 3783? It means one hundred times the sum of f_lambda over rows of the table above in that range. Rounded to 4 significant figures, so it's 7978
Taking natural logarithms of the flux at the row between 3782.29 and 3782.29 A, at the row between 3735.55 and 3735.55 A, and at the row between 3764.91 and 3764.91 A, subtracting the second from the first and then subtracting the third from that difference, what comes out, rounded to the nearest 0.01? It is -2.71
